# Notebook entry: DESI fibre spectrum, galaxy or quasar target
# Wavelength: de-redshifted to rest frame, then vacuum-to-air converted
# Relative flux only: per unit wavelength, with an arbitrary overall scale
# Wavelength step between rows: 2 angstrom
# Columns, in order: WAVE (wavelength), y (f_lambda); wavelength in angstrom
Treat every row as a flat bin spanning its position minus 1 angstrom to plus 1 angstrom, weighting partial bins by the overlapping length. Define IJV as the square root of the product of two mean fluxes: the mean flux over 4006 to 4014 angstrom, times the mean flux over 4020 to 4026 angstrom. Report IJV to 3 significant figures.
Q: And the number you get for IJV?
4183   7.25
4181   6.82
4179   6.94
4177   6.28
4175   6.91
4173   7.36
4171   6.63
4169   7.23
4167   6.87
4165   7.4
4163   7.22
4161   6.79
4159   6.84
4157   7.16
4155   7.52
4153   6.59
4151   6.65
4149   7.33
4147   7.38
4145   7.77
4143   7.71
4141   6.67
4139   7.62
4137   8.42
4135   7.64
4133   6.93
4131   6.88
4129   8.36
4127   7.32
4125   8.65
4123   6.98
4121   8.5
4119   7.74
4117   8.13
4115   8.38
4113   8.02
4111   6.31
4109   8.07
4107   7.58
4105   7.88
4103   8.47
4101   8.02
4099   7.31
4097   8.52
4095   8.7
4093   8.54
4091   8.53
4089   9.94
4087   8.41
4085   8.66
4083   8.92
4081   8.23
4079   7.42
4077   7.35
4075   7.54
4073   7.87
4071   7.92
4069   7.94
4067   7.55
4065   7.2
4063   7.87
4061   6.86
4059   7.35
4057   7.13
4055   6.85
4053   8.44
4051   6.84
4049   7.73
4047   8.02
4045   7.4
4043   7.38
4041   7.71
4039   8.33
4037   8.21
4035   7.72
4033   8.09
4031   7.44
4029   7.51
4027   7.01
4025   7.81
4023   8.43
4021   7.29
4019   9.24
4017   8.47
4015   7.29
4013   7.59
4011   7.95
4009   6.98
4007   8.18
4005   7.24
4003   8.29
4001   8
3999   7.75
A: 7.76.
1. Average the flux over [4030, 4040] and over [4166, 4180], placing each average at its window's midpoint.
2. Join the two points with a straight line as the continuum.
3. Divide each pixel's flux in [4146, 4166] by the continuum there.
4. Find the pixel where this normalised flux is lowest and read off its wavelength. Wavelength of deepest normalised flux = 4153 angstrom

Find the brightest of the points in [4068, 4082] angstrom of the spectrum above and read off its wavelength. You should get 4081 angstrom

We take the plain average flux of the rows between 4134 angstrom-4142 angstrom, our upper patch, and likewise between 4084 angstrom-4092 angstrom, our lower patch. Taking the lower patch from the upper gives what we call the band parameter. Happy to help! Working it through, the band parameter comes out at -1.3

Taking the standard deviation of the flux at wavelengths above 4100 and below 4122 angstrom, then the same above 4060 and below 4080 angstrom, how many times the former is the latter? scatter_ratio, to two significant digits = 0.59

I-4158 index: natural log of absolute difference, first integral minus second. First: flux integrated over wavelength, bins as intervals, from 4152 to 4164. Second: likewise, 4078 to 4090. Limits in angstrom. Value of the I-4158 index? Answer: 2.94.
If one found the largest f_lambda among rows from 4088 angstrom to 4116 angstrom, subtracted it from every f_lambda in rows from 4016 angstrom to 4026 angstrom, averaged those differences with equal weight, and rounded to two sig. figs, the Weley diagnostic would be -1.7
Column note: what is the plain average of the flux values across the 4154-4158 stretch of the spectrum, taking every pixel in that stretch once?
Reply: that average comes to 7.34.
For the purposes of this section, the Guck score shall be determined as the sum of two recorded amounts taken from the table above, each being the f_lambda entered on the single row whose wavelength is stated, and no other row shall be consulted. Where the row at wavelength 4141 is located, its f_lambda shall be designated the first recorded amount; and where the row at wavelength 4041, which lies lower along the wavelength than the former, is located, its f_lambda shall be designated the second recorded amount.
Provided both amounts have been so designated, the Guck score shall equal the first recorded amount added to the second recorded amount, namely 14.4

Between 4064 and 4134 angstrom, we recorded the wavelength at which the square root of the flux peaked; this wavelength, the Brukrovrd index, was 4089 angstrom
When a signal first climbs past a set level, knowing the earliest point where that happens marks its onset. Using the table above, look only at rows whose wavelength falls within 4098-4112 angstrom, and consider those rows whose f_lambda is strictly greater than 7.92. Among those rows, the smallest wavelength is 4101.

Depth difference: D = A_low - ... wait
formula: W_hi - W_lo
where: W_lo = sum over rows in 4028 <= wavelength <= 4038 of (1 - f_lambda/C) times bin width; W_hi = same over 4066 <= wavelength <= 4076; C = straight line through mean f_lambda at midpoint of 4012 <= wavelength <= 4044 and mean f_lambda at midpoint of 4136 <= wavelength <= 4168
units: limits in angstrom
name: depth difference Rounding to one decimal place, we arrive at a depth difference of -0.2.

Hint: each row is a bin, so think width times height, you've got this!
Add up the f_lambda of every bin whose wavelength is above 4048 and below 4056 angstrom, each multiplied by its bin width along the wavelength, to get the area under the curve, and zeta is 59.7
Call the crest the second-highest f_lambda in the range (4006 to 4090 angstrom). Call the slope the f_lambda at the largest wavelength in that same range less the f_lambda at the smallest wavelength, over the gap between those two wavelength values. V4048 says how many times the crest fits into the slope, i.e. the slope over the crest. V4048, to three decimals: 0.002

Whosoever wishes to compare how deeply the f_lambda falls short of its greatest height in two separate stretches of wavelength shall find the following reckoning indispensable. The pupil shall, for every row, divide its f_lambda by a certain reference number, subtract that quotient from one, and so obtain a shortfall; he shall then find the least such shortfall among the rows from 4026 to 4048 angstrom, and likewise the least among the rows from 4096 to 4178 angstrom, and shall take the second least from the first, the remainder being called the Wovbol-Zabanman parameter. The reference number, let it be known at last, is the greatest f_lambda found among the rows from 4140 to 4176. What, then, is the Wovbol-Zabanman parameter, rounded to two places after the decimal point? 0.04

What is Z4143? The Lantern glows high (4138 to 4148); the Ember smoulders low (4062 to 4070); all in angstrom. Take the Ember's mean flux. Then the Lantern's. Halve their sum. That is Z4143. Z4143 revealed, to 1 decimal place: 7.5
